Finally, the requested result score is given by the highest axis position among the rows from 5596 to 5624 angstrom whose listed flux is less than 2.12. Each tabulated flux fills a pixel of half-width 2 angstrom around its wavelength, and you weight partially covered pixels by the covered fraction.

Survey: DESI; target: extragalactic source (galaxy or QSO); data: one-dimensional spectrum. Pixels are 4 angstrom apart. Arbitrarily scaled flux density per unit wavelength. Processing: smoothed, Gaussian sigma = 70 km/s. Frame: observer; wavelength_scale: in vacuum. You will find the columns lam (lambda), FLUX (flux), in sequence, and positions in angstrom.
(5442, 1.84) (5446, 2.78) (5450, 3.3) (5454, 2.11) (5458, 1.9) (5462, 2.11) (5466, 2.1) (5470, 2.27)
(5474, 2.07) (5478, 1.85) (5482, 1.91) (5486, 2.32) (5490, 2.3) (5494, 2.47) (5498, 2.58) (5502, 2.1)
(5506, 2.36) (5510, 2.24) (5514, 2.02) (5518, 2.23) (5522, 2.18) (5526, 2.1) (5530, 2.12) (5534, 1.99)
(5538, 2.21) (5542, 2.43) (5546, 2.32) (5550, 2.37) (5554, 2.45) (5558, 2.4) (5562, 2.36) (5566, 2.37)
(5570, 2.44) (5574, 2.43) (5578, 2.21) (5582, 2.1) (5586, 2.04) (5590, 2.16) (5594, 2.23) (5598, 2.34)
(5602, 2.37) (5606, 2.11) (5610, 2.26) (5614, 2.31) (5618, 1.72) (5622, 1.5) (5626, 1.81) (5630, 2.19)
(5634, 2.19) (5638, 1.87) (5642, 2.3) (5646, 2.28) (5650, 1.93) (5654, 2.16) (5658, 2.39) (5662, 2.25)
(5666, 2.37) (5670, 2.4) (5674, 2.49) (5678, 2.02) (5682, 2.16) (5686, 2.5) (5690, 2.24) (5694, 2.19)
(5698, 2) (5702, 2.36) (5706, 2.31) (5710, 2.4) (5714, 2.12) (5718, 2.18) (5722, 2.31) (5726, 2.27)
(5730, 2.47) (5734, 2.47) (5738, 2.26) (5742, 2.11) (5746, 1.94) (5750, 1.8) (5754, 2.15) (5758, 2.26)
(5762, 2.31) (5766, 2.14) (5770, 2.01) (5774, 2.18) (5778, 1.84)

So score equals 5622 angstrom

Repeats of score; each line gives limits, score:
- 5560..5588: 5586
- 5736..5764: 5750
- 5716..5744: 5742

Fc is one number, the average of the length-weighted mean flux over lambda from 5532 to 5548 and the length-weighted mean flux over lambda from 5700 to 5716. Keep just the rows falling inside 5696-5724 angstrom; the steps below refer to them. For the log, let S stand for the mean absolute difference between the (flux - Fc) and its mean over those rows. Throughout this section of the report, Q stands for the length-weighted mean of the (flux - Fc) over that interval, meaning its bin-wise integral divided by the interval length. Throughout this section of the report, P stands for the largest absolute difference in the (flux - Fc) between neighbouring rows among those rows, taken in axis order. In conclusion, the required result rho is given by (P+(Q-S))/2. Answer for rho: 0.11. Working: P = 0.36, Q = -0.03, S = 0.120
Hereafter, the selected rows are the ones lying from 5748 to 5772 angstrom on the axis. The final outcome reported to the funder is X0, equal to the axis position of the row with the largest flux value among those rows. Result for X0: 5762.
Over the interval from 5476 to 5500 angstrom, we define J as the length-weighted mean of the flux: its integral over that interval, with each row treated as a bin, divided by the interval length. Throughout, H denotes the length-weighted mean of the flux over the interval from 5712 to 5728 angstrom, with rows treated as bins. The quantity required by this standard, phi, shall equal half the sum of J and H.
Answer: 2.23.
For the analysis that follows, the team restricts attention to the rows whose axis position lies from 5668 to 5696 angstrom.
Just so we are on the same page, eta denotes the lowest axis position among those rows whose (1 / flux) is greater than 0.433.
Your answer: 5678 angstrom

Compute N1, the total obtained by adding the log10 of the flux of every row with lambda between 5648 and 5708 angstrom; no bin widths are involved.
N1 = 5.3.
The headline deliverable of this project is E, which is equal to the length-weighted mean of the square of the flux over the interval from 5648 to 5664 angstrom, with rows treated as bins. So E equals 4.8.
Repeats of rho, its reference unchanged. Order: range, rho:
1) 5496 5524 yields 0.16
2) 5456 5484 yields -0.07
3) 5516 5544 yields 0.02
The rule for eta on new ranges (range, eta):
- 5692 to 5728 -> 5694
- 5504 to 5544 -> 5510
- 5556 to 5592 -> 5578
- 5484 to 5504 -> 5490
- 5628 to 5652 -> 5630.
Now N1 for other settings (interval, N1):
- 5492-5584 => 8.2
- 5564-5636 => 5.9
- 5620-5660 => 3.1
